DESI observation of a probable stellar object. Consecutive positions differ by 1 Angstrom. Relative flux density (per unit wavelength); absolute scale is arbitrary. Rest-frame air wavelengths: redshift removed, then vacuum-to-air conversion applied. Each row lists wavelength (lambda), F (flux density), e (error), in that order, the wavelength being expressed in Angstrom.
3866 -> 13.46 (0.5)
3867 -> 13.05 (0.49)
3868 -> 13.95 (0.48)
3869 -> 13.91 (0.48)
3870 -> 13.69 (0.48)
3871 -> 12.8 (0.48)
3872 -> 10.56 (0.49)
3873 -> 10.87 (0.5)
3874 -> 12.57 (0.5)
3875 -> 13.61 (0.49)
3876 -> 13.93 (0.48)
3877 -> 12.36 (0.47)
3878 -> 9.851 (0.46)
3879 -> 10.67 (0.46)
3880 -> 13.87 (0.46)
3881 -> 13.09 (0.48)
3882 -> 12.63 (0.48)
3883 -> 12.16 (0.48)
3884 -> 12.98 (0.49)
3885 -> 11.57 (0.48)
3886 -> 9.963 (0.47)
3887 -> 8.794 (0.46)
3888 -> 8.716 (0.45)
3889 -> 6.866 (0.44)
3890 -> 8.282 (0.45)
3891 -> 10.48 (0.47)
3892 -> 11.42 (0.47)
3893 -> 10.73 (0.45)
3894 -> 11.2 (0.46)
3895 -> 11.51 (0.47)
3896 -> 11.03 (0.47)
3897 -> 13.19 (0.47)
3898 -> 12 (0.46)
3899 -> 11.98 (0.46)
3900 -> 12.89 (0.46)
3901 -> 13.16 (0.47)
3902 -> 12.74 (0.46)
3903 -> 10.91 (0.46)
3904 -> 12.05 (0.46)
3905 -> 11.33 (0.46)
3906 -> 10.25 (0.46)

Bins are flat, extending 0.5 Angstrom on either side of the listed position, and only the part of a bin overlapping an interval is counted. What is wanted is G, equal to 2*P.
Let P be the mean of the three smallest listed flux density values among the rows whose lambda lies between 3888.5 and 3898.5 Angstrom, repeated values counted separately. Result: 17.1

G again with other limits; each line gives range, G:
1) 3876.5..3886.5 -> 20.3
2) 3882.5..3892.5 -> 15.9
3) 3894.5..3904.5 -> 22.3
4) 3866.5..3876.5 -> 22.7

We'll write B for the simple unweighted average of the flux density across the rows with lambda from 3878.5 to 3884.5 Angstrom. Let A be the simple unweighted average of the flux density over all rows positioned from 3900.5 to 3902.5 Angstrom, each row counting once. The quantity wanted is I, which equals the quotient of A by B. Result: 1.03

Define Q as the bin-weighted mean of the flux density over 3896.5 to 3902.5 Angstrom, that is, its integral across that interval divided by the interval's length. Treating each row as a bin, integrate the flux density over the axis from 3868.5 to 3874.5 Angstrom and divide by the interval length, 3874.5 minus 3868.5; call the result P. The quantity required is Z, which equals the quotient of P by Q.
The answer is 0.98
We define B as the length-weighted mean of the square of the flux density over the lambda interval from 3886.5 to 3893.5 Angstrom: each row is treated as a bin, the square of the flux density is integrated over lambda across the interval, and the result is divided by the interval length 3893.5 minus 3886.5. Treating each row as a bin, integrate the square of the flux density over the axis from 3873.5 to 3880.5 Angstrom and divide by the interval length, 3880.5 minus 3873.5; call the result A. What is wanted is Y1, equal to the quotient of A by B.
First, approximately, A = 156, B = 89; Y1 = 1.75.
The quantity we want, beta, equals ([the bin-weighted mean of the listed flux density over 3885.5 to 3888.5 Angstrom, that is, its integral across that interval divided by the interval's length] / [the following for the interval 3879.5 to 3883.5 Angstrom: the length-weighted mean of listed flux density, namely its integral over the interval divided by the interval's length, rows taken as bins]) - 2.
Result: -1.29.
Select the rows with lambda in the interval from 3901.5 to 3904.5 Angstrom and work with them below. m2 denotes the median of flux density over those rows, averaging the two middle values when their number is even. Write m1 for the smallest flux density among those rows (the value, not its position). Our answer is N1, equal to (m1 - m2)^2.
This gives 1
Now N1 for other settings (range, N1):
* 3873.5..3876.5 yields 1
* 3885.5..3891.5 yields 4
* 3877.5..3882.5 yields 8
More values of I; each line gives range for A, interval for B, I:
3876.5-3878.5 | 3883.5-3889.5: 1.13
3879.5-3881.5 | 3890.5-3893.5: 1.24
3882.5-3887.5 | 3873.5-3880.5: 0.89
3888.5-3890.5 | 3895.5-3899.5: 0.63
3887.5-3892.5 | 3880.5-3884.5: 0.72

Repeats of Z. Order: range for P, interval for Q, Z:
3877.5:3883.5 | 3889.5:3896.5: 1.13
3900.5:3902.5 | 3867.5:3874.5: 1.03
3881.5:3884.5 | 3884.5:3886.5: 1.17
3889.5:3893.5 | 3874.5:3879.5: 0.85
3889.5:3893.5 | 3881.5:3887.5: 0.90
